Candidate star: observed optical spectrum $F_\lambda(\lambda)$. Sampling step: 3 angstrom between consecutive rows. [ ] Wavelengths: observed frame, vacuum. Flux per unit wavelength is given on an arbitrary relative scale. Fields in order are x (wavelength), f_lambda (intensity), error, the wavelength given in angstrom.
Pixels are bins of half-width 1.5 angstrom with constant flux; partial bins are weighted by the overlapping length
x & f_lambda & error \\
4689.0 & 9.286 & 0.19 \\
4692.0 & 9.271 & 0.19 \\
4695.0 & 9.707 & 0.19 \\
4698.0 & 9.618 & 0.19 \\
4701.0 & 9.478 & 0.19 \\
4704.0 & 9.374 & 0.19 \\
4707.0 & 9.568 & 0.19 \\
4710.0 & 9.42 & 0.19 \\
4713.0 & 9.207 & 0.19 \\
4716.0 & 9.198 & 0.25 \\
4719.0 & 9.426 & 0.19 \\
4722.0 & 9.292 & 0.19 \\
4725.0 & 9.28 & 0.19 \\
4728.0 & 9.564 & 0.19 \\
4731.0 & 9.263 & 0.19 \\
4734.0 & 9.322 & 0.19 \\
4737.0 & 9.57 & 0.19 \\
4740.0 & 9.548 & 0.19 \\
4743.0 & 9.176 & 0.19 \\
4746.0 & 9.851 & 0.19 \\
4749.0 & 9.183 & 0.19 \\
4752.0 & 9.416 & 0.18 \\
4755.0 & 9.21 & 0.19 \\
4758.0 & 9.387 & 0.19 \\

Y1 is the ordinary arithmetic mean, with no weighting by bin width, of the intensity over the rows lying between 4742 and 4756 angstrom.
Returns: 9.37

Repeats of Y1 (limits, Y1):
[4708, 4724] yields 9.31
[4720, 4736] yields 9.34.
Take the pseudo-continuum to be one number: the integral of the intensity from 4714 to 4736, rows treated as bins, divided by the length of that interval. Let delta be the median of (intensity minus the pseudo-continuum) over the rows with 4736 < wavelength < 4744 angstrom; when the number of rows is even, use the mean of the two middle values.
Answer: 0.21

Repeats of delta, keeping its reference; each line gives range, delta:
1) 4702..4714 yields 0.06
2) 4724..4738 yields -0.02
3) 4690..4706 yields 0.14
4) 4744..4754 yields 0.08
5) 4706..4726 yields -0.05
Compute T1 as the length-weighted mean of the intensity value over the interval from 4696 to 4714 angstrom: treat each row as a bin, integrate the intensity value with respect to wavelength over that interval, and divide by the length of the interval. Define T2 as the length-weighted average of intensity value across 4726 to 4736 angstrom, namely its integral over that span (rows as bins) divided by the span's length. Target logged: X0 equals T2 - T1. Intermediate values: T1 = 9.46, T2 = 9.39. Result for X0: -0.07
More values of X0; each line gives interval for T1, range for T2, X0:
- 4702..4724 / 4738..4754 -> 0.08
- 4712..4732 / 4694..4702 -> 0.28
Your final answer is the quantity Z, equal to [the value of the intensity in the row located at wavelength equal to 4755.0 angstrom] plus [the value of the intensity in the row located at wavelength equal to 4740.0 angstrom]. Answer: 18.8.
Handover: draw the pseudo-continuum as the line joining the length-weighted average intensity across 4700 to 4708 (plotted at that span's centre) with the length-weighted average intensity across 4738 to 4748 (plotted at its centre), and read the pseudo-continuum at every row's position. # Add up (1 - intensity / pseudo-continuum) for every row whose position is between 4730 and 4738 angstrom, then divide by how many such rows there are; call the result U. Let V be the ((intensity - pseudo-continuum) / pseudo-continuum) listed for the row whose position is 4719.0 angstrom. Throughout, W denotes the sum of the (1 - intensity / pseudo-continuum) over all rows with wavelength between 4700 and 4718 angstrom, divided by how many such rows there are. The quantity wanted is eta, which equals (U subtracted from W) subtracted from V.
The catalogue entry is -0.004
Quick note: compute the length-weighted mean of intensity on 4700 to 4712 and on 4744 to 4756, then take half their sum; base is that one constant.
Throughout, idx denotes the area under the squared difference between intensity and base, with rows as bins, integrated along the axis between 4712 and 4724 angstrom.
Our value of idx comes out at 0.4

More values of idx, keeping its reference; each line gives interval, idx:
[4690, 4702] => 0.4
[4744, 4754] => 0.8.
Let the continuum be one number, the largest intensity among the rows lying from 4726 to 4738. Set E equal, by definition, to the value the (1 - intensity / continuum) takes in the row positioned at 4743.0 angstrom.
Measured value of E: 0.041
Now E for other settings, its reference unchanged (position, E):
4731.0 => 0.032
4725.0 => 0.030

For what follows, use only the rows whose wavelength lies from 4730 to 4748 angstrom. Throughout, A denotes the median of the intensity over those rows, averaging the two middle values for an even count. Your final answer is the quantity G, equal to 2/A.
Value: 0.212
